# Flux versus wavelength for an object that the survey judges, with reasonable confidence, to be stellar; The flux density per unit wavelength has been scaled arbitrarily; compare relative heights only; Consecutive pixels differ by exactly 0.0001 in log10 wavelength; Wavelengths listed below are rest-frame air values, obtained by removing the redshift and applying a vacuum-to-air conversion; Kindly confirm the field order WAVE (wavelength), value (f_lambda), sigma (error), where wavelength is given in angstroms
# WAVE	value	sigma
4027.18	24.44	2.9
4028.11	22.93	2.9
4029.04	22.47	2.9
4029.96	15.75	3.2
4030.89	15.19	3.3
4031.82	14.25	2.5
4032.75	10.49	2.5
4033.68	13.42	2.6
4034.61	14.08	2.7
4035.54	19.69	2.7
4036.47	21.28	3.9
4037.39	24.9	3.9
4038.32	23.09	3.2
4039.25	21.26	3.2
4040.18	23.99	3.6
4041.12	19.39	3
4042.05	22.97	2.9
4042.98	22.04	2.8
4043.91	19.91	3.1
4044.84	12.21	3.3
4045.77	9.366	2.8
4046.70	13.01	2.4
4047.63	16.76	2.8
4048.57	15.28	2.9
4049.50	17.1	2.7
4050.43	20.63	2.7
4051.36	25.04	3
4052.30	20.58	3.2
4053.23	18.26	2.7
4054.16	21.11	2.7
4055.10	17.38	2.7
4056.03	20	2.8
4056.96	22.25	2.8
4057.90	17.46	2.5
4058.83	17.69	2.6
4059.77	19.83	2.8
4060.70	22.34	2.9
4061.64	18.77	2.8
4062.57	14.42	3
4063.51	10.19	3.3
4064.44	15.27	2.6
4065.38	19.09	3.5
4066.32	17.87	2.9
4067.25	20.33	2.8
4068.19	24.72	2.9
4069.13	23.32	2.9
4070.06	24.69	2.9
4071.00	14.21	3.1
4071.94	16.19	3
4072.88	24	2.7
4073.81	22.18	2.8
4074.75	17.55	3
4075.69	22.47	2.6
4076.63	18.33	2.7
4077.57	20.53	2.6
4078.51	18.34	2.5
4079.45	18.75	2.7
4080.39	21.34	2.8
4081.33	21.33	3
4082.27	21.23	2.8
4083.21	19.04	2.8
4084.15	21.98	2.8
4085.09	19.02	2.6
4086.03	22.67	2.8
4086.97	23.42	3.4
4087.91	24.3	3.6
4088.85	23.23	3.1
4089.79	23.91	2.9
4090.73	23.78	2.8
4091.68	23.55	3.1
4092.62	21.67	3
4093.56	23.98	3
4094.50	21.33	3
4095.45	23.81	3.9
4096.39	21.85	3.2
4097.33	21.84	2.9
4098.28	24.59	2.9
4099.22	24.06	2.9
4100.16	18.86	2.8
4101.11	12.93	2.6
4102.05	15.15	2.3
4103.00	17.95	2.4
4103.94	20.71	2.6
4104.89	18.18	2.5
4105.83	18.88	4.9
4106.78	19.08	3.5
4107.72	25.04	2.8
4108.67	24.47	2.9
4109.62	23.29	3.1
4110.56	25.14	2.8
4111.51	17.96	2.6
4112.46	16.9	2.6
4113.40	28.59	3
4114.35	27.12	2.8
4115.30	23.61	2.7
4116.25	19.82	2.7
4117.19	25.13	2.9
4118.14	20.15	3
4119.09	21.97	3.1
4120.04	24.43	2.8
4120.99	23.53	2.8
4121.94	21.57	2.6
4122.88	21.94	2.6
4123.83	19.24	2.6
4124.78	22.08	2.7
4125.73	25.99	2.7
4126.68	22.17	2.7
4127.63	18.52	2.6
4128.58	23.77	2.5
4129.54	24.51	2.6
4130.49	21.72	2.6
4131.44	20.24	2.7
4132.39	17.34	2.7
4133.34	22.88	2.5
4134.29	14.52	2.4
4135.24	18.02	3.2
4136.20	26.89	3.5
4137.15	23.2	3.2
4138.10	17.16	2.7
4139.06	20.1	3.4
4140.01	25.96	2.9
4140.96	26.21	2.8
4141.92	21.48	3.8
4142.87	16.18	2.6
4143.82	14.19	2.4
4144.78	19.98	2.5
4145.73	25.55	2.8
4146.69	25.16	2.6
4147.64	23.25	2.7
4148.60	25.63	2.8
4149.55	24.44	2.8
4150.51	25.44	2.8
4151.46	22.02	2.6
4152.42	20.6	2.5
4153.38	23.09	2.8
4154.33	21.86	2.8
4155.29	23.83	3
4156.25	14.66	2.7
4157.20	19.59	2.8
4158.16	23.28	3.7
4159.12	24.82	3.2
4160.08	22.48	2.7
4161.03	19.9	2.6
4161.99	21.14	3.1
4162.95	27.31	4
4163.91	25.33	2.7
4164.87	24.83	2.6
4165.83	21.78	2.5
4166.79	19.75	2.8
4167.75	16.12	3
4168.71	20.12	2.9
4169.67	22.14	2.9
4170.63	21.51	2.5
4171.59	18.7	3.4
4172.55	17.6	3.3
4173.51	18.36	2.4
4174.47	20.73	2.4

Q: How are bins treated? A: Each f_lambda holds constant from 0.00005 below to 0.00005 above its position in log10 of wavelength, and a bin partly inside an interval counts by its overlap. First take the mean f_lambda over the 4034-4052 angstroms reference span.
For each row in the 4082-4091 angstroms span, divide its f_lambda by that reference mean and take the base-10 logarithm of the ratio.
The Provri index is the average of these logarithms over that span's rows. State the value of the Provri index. 0.07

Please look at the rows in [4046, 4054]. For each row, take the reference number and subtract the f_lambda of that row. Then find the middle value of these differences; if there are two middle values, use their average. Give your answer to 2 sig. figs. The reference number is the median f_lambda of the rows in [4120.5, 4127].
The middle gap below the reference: 4.4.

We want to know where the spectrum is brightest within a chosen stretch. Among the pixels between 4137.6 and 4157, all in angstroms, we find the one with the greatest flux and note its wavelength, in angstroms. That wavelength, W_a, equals 4140.96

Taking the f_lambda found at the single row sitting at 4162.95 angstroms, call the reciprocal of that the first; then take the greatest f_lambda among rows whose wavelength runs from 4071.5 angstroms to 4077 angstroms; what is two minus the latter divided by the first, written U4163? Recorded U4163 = -653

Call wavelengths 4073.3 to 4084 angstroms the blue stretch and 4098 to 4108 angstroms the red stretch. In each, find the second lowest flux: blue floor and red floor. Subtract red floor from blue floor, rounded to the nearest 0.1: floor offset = 3.2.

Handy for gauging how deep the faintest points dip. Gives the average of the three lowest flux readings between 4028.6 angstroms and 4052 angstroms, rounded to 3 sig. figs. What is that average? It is 10.7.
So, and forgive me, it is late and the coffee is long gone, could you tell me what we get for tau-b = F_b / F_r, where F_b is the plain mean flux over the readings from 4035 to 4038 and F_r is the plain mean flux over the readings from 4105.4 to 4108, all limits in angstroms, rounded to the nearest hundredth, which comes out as 1.05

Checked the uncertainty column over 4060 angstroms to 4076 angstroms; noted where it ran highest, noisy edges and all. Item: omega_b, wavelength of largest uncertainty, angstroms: 4065.38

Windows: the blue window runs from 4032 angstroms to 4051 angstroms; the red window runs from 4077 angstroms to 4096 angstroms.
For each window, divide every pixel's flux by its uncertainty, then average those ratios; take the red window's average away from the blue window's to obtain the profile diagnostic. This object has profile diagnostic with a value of -1.4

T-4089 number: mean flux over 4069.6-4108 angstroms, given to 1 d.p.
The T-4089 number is 20.9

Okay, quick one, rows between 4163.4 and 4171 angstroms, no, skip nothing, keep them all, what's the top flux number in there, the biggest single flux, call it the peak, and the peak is 25.33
